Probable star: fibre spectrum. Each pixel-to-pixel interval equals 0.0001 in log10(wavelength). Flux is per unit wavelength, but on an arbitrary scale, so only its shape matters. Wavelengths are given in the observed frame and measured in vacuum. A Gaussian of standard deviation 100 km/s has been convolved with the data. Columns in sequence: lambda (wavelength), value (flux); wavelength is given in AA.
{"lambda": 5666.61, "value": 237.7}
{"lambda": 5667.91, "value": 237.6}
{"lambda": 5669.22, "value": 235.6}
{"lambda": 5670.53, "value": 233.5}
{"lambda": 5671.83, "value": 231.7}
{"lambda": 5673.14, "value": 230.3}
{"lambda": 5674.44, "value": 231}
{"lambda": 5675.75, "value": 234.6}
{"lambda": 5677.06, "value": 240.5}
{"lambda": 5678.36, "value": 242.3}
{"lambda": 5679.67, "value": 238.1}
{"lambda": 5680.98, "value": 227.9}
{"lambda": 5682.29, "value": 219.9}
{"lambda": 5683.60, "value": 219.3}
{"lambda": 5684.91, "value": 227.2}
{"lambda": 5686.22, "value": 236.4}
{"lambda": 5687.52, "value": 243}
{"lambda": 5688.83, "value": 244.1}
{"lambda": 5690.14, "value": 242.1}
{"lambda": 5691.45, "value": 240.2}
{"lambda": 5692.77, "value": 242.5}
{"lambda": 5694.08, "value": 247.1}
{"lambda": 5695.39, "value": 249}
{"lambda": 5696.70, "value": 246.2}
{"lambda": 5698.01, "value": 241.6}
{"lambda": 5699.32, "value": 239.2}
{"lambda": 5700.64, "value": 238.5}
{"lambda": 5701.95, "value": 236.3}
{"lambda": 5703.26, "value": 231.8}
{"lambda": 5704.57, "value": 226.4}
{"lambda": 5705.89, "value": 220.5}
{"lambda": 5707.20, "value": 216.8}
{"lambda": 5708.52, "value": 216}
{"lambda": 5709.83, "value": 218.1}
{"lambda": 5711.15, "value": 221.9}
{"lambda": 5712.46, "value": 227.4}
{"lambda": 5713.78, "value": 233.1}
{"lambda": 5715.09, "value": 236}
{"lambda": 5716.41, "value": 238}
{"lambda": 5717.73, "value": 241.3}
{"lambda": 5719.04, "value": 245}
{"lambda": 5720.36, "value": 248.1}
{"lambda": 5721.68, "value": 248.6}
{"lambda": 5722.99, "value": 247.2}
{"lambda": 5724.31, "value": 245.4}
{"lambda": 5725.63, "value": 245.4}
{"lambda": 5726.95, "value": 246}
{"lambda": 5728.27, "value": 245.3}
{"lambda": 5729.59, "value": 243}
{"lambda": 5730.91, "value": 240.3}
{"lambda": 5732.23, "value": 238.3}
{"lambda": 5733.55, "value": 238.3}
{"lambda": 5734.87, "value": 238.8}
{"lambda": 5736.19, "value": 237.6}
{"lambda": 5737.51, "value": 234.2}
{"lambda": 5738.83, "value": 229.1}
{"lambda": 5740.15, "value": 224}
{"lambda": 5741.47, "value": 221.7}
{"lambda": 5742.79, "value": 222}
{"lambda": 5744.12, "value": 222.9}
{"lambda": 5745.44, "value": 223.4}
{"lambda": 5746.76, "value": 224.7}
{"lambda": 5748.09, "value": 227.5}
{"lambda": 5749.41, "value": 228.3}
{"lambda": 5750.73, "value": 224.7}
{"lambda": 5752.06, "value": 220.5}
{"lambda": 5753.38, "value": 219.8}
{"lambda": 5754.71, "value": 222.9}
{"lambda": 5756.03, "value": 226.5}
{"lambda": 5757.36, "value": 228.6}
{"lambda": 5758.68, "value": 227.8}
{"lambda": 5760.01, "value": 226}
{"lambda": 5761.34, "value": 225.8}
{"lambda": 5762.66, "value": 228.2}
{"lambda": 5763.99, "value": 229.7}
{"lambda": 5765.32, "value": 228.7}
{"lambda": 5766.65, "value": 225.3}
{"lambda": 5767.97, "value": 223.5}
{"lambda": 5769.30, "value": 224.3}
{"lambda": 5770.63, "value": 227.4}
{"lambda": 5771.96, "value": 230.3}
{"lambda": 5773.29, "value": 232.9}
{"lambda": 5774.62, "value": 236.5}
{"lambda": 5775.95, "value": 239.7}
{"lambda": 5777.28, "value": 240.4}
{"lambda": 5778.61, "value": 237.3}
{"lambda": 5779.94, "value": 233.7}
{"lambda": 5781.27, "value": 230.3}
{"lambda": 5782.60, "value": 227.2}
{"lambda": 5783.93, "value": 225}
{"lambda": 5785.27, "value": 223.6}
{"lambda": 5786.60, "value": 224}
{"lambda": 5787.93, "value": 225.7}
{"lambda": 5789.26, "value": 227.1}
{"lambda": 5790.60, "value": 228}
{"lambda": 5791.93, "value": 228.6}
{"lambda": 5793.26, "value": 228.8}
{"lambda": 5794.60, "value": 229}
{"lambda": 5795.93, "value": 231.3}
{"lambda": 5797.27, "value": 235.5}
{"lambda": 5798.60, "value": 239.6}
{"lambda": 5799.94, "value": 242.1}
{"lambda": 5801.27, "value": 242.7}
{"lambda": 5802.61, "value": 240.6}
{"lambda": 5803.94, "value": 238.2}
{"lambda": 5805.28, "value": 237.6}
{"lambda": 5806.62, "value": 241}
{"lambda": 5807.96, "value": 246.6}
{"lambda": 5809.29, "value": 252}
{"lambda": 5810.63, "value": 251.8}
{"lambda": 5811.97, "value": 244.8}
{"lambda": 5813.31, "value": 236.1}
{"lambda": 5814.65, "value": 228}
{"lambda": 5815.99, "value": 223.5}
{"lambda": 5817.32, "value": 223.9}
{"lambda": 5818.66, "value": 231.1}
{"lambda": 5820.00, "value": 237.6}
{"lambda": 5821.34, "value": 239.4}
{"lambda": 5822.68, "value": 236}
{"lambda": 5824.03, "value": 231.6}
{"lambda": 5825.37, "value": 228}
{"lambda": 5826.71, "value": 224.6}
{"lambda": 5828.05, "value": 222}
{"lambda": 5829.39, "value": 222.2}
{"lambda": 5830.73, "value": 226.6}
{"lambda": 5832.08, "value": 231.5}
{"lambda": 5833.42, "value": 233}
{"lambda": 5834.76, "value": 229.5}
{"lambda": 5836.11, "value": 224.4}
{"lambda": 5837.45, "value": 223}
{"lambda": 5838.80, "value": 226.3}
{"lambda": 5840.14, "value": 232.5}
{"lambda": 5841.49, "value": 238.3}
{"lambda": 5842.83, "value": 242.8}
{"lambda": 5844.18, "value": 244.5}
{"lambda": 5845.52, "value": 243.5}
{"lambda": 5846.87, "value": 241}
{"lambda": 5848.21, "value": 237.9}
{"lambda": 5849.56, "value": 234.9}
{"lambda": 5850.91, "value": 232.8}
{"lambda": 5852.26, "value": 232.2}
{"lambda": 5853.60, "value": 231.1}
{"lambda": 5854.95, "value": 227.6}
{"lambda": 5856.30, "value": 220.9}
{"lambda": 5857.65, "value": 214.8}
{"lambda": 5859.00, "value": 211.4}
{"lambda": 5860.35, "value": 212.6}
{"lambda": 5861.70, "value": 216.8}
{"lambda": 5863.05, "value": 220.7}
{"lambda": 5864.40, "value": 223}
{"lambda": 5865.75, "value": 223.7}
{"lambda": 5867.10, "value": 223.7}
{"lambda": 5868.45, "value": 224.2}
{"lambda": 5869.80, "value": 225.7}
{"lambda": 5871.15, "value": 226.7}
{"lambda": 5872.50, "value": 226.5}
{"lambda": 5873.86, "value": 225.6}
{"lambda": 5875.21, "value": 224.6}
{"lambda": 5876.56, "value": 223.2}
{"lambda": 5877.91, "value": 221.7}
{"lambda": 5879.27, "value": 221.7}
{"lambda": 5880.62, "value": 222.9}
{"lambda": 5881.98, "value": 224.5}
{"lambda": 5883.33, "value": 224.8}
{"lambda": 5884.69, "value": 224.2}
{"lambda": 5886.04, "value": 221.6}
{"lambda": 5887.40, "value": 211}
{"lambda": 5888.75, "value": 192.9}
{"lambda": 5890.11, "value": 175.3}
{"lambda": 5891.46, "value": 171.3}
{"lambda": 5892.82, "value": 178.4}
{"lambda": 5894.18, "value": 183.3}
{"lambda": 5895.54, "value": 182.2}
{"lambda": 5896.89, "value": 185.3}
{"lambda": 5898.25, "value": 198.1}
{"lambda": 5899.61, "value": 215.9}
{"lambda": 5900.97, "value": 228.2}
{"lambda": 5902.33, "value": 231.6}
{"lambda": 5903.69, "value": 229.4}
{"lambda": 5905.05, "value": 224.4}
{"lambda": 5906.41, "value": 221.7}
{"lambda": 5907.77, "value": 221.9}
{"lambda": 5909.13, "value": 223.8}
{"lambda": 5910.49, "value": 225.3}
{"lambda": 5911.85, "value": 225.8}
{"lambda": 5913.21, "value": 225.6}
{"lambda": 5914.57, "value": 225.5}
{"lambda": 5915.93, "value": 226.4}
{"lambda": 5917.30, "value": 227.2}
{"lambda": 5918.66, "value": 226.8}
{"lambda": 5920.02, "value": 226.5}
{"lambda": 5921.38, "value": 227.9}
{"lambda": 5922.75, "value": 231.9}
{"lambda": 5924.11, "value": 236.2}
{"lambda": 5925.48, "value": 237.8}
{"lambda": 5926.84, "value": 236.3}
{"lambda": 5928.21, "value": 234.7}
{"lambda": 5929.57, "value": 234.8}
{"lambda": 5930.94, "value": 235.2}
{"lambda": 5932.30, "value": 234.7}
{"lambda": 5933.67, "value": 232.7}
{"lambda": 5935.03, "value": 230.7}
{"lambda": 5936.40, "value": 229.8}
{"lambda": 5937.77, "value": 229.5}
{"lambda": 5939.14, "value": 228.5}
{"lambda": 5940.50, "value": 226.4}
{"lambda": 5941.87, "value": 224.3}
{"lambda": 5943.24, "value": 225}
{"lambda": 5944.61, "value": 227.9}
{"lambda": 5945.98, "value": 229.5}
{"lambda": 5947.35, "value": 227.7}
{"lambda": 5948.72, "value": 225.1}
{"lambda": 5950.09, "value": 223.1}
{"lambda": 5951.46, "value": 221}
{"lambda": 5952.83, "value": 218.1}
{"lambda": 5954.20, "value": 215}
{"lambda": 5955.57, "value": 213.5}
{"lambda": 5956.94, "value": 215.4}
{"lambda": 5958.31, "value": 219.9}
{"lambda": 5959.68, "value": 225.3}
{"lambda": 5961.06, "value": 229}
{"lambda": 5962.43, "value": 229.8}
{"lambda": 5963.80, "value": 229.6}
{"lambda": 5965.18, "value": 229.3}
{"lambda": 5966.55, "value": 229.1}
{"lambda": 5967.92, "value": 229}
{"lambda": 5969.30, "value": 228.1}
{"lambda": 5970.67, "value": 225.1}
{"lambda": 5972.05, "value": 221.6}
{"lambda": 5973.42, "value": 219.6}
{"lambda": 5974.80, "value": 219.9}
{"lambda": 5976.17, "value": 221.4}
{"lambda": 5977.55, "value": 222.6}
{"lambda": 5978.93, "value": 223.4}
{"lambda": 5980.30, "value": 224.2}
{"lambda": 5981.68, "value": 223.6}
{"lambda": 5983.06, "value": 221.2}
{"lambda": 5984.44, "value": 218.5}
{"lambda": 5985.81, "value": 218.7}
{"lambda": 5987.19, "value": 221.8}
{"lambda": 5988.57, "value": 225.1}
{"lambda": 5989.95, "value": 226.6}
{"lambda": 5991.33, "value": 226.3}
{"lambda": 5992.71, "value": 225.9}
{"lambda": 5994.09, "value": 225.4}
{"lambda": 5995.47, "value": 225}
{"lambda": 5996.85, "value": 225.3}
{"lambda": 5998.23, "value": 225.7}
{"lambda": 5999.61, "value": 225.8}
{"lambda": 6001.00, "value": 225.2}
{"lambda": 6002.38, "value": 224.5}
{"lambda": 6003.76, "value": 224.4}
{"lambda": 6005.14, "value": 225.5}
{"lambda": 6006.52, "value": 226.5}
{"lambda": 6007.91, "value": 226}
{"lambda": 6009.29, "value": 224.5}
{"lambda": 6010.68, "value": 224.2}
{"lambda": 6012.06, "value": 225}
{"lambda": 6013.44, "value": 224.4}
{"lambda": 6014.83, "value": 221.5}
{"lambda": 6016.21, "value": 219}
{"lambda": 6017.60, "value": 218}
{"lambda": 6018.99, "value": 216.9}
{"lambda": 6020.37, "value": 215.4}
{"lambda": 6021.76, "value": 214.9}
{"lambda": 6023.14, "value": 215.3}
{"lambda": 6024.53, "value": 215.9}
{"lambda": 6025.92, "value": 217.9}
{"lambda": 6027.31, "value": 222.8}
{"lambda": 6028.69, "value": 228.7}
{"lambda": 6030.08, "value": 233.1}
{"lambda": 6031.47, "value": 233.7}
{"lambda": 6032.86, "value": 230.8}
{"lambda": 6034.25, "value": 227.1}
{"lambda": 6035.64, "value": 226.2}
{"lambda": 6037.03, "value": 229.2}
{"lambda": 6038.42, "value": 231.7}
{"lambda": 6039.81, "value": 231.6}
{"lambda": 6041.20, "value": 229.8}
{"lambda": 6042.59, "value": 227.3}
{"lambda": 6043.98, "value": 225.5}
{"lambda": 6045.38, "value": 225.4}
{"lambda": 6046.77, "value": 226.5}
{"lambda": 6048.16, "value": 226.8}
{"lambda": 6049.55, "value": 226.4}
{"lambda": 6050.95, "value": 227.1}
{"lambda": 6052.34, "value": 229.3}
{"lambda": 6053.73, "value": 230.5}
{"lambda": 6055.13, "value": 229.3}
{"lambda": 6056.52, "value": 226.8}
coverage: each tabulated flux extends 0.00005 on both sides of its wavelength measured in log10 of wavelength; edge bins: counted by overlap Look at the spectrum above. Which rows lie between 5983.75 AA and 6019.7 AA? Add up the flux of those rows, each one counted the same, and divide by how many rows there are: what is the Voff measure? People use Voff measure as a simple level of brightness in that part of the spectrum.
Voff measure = 224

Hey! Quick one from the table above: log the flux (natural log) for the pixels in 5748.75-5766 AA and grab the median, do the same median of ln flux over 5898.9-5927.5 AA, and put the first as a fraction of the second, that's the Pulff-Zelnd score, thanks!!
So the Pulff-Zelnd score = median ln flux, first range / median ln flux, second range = 1.00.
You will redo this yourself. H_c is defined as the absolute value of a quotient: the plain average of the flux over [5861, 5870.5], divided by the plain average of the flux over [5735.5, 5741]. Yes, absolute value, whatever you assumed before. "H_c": 0.96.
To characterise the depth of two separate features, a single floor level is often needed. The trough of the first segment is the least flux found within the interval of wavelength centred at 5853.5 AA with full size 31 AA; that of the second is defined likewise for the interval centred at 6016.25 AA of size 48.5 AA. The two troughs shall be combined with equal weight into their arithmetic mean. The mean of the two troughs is 213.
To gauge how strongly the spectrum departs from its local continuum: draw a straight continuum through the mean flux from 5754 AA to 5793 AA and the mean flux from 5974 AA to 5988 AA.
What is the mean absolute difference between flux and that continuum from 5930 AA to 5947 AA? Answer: 6.5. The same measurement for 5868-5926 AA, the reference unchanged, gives 10.5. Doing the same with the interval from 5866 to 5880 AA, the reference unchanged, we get 1.6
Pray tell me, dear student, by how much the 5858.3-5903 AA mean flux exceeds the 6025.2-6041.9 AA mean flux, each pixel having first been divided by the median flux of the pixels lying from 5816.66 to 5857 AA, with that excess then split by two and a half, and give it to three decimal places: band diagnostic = -0.027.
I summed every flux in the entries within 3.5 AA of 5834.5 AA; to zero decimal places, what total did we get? 1141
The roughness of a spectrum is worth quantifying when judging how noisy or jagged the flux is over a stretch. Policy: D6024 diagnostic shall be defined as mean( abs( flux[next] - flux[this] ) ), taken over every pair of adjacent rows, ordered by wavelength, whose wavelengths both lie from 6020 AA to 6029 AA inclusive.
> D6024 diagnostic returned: 2.4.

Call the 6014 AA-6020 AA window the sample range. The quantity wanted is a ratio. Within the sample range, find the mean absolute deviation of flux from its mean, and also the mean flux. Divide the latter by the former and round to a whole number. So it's 156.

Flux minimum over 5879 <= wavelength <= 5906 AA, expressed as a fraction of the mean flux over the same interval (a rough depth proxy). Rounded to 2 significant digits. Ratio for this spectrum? 0.83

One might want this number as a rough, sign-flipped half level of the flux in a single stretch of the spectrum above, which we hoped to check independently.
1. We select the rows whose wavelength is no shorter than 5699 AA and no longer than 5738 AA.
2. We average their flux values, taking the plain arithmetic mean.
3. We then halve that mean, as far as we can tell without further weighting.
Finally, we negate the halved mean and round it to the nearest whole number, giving -118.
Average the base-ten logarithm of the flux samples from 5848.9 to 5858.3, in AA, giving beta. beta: 2.36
